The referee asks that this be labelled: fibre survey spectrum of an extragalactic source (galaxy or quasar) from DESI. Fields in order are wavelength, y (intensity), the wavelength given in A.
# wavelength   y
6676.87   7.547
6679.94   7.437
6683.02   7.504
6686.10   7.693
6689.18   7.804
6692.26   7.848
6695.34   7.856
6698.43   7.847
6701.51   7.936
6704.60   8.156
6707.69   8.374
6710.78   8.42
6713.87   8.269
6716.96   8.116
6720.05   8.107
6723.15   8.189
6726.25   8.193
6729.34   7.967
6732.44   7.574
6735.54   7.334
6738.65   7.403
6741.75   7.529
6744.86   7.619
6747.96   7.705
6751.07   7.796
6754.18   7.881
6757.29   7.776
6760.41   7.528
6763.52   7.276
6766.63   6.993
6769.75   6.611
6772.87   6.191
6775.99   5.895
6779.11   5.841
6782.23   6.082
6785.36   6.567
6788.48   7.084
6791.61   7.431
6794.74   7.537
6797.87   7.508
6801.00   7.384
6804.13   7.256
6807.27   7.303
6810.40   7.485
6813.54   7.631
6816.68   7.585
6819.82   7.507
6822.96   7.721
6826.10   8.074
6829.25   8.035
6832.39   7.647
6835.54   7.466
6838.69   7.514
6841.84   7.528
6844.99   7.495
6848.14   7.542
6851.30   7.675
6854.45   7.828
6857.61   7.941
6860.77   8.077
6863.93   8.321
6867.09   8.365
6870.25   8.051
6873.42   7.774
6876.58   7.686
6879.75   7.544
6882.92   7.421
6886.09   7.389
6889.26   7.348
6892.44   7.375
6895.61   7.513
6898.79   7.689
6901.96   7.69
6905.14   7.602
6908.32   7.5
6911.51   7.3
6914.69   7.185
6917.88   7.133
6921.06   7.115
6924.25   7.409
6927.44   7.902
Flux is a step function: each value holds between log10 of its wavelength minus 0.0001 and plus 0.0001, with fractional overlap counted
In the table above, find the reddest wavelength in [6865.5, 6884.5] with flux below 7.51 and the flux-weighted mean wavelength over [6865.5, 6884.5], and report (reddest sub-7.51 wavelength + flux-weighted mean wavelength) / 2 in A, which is 6878.9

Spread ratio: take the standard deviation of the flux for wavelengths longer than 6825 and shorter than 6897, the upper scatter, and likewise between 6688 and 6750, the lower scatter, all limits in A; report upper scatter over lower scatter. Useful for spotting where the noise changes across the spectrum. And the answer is 0.97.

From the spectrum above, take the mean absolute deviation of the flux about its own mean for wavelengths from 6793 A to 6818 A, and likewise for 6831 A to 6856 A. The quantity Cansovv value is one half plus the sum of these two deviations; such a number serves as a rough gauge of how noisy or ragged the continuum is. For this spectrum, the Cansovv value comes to 0.707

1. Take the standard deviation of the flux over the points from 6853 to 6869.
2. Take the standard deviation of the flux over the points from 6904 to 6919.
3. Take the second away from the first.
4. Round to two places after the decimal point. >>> 0.03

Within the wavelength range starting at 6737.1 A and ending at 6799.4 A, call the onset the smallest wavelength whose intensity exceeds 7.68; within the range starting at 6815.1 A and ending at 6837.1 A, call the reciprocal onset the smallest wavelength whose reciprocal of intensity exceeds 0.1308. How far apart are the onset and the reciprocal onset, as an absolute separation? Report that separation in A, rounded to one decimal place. 68.7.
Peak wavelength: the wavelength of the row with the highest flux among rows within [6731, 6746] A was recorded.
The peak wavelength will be 6744.86 A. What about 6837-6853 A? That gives 6851.30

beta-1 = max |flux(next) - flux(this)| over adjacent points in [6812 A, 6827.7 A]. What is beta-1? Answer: 0.353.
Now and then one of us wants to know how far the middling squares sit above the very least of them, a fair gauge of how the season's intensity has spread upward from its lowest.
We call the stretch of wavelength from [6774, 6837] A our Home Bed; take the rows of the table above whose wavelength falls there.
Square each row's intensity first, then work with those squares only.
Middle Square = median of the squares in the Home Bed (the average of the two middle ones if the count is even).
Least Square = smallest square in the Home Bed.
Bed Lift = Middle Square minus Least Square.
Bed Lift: 22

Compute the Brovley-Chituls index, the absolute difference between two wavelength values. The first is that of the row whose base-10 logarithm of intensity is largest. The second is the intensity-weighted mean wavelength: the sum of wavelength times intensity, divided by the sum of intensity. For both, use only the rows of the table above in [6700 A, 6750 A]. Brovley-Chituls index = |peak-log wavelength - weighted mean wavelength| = 13.5 A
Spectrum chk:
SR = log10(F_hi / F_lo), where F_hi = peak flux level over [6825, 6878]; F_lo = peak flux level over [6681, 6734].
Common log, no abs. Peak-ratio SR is 0.00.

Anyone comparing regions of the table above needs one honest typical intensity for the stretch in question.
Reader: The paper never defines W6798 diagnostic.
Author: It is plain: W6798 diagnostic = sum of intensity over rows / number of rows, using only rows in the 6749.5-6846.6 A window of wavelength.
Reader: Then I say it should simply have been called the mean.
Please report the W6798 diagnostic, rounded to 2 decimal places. 7.28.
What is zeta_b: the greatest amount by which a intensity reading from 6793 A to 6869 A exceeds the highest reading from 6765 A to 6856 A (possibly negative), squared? 0.08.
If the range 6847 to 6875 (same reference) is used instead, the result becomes 0.08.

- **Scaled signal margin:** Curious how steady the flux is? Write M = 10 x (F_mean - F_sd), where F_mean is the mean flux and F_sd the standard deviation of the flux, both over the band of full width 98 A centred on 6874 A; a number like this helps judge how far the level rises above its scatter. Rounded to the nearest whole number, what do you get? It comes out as 73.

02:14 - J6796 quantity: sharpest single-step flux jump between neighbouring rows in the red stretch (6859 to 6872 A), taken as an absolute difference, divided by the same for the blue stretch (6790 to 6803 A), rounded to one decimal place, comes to 2.5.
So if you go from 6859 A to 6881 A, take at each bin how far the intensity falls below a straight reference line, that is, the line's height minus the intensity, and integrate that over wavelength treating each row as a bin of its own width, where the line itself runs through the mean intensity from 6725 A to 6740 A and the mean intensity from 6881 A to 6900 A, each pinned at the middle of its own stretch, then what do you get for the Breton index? -11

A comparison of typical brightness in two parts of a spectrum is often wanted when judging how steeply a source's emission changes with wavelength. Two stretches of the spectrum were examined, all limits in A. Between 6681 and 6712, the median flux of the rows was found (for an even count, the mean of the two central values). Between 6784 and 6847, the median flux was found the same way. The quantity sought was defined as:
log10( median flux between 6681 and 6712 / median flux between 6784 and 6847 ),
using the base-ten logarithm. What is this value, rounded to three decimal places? 0.019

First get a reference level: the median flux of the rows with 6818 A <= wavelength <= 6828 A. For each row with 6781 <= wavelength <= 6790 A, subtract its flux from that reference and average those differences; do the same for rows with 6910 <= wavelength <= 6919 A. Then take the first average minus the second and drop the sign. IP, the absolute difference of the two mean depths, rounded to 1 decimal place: 0.6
